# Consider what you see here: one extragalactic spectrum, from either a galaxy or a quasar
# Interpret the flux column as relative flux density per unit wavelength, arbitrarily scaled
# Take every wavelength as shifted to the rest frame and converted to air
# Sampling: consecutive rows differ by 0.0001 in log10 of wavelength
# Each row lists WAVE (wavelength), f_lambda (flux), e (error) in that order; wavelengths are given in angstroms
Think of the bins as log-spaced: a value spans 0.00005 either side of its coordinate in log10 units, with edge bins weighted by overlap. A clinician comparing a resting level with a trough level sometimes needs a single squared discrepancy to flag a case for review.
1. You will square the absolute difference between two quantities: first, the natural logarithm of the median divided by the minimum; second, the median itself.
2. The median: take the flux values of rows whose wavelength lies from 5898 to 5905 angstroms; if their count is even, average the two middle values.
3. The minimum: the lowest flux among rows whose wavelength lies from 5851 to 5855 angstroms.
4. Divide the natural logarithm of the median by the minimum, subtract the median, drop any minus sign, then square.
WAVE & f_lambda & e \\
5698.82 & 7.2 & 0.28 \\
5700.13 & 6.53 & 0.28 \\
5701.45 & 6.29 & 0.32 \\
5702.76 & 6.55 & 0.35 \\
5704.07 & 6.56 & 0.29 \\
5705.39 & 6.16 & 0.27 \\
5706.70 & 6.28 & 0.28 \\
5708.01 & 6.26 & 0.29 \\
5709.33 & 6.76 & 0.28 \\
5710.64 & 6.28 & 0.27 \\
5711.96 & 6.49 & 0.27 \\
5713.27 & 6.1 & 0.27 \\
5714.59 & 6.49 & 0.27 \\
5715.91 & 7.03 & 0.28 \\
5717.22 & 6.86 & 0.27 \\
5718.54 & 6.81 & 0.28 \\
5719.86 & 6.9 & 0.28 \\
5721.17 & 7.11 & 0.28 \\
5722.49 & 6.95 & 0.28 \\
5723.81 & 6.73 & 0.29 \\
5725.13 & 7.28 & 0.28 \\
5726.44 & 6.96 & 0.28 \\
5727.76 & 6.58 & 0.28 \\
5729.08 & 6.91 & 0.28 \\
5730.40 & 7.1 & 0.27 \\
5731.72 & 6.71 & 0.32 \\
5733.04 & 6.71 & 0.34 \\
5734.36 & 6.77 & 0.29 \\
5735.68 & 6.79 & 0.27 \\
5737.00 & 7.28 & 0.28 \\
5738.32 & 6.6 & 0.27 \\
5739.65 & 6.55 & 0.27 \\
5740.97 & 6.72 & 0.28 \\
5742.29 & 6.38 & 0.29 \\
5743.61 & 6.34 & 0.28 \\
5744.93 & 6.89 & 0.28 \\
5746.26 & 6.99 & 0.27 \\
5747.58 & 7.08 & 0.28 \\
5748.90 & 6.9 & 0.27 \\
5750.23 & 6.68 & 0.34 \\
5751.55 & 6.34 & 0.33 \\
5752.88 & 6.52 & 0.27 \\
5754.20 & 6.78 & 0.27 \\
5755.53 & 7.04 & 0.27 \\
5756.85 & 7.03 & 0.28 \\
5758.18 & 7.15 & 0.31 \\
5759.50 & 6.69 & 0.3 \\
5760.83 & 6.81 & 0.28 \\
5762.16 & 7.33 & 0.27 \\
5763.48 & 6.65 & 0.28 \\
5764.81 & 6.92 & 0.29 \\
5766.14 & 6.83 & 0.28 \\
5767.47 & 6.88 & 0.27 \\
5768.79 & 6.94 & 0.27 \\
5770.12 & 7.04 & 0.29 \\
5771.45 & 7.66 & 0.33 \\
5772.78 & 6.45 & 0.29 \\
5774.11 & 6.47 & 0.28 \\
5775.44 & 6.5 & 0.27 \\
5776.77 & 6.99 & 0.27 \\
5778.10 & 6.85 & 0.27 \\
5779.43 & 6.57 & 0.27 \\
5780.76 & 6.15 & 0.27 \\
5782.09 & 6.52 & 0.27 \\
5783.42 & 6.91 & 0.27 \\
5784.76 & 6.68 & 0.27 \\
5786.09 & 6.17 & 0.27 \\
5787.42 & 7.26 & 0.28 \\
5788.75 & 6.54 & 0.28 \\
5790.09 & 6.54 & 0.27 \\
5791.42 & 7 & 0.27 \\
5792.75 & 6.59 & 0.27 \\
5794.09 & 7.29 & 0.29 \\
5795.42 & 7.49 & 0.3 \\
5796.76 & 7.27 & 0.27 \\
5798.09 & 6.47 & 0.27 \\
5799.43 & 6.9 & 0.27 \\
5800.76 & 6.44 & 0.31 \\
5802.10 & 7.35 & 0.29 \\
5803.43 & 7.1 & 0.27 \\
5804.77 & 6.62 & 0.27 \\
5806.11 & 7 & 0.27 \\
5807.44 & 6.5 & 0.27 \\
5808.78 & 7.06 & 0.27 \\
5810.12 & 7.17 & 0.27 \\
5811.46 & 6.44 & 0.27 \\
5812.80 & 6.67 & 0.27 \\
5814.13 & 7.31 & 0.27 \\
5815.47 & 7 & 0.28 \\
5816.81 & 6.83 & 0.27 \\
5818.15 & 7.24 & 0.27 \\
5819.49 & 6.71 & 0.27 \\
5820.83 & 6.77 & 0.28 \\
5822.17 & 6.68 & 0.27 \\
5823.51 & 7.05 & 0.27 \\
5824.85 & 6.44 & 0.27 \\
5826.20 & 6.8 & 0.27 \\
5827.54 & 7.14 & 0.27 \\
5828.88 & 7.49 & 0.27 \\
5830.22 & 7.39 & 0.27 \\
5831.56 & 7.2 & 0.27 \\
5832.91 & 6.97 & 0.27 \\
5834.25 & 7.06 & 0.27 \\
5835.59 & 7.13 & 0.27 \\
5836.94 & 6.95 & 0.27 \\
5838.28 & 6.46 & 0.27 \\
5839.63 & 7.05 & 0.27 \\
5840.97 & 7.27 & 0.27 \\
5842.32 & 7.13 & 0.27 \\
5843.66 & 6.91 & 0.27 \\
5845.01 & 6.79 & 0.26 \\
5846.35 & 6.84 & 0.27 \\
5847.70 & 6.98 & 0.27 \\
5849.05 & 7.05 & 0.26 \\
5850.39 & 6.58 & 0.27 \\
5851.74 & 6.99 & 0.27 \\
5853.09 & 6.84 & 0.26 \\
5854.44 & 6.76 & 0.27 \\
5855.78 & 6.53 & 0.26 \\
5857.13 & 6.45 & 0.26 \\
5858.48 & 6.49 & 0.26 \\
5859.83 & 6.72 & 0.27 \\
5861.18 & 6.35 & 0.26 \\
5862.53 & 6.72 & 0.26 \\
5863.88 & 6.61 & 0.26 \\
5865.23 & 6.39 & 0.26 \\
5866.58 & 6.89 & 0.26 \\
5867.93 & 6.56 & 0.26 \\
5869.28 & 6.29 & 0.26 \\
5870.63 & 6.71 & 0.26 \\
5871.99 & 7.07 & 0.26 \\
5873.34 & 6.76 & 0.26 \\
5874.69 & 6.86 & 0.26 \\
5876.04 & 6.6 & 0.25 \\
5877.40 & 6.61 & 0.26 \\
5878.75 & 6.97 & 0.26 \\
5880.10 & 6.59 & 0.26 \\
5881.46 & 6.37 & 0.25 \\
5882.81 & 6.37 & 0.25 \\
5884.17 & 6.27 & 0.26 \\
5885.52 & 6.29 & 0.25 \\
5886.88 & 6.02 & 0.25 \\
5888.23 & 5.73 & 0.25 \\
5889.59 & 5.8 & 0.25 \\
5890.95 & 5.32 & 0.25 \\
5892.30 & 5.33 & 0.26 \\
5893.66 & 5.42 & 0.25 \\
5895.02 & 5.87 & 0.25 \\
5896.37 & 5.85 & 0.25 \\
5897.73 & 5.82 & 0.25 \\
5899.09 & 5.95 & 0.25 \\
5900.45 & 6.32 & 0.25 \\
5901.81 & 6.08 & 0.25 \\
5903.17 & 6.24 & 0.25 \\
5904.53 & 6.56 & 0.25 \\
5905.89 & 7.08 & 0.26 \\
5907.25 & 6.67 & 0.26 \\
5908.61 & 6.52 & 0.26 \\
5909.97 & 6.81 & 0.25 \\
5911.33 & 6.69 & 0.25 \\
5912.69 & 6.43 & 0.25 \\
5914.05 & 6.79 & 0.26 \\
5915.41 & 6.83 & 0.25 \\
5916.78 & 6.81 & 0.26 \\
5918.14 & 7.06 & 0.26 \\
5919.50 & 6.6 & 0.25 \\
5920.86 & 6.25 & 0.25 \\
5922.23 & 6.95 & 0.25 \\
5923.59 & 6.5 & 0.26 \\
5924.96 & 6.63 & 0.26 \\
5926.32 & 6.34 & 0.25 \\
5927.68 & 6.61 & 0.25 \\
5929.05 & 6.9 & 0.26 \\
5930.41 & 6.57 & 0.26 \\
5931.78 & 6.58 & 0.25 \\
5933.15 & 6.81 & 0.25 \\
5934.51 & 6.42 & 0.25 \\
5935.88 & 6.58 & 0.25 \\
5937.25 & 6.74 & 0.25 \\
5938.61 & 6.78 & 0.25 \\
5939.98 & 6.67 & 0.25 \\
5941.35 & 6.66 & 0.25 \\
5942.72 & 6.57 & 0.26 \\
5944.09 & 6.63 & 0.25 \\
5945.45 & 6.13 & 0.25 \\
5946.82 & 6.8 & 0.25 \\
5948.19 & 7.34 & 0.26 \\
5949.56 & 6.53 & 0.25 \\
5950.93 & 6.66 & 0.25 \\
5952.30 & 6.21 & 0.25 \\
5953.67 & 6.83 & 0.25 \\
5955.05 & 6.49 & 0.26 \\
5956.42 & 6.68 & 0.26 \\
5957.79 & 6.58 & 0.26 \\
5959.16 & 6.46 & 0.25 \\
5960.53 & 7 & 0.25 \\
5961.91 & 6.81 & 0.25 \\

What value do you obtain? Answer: 35.6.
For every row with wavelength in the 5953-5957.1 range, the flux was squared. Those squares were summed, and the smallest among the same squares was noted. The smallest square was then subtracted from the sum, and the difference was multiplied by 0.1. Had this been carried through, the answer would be 9.1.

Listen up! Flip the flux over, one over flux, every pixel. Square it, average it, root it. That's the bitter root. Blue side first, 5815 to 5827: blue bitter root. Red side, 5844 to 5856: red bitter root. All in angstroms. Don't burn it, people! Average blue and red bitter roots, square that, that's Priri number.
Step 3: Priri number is 0.0215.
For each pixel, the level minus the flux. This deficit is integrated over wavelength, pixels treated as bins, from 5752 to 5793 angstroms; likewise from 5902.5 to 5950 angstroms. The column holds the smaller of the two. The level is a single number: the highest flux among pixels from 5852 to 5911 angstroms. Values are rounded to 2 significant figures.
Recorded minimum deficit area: 12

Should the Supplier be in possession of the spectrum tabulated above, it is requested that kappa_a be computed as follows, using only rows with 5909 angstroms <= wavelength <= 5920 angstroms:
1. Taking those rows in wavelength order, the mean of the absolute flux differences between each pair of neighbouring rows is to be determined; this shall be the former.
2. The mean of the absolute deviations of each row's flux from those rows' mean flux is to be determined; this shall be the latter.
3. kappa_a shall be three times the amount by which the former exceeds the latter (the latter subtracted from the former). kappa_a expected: 0.24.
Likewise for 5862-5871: 0.46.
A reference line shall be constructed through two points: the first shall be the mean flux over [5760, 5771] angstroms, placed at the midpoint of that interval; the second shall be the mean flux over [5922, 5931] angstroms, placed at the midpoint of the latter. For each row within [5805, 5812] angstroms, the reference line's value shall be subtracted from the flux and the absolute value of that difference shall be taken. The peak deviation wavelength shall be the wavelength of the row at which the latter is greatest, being 5811.46 angstroms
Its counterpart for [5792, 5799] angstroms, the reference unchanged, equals 5795.42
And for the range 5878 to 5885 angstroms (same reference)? 5884.17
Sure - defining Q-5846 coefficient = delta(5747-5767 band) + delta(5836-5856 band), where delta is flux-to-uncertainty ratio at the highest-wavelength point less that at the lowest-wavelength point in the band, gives -2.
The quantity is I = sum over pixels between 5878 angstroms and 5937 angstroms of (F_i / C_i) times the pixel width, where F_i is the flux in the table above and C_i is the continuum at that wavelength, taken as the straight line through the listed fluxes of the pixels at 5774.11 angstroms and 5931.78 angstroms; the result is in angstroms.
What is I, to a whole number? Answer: 57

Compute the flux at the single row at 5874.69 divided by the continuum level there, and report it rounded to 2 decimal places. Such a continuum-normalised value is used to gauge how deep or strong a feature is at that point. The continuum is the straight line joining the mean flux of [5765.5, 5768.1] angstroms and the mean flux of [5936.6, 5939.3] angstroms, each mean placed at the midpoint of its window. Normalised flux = 1.01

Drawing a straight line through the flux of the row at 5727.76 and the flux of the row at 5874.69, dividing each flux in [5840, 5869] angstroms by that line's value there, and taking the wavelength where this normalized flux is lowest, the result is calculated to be 5861.18 angstroms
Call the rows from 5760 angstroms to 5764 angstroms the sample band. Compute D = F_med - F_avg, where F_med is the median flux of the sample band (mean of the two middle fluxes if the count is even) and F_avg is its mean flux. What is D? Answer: -0.120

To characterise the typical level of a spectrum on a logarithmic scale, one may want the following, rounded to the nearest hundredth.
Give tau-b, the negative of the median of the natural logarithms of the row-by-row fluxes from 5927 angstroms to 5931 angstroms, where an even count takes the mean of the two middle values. -1.89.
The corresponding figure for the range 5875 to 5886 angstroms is -1.87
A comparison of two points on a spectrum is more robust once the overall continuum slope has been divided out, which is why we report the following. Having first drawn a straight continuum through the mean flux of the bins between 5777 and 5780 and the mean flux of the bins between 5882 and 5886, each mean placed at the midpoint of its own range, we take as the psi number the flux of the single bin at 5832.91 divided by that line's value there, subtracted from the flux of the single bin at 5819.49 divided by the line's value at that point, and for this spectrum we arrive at -0.05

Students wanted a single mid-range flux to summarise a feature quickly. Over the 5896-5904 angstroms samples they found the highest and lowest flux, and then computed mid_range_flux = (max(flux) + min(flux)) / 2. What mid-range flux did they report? 6.07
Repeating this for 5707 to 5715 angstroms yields 6.43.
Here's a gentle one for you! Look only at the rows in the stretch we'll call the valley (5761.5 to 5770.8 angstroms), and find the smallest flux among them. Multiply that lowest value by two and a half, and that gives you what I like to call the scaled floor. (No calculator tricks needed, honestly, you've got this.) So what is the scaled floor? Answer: 16.6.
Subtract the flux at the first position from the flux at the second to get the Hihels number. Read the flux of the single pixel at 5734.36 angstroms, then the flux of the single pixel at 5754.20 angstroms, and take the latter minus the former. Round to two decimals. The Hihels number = 0.01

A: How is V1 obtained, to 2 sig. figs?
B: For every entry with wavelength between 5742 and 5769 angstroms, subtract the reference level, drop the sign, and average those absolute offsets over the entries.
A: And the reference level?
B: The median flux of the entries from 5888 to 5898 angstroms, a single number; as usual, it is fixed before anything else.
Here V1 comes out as 1.1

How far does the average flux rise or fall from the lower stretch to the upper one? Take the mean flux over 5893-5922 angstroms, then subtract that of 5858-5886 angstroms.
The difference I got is -0.18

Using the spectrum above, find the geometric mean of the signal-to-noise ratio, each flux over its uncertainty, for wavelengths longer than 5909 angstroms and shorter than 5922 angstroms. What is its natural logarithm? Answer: 3.27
